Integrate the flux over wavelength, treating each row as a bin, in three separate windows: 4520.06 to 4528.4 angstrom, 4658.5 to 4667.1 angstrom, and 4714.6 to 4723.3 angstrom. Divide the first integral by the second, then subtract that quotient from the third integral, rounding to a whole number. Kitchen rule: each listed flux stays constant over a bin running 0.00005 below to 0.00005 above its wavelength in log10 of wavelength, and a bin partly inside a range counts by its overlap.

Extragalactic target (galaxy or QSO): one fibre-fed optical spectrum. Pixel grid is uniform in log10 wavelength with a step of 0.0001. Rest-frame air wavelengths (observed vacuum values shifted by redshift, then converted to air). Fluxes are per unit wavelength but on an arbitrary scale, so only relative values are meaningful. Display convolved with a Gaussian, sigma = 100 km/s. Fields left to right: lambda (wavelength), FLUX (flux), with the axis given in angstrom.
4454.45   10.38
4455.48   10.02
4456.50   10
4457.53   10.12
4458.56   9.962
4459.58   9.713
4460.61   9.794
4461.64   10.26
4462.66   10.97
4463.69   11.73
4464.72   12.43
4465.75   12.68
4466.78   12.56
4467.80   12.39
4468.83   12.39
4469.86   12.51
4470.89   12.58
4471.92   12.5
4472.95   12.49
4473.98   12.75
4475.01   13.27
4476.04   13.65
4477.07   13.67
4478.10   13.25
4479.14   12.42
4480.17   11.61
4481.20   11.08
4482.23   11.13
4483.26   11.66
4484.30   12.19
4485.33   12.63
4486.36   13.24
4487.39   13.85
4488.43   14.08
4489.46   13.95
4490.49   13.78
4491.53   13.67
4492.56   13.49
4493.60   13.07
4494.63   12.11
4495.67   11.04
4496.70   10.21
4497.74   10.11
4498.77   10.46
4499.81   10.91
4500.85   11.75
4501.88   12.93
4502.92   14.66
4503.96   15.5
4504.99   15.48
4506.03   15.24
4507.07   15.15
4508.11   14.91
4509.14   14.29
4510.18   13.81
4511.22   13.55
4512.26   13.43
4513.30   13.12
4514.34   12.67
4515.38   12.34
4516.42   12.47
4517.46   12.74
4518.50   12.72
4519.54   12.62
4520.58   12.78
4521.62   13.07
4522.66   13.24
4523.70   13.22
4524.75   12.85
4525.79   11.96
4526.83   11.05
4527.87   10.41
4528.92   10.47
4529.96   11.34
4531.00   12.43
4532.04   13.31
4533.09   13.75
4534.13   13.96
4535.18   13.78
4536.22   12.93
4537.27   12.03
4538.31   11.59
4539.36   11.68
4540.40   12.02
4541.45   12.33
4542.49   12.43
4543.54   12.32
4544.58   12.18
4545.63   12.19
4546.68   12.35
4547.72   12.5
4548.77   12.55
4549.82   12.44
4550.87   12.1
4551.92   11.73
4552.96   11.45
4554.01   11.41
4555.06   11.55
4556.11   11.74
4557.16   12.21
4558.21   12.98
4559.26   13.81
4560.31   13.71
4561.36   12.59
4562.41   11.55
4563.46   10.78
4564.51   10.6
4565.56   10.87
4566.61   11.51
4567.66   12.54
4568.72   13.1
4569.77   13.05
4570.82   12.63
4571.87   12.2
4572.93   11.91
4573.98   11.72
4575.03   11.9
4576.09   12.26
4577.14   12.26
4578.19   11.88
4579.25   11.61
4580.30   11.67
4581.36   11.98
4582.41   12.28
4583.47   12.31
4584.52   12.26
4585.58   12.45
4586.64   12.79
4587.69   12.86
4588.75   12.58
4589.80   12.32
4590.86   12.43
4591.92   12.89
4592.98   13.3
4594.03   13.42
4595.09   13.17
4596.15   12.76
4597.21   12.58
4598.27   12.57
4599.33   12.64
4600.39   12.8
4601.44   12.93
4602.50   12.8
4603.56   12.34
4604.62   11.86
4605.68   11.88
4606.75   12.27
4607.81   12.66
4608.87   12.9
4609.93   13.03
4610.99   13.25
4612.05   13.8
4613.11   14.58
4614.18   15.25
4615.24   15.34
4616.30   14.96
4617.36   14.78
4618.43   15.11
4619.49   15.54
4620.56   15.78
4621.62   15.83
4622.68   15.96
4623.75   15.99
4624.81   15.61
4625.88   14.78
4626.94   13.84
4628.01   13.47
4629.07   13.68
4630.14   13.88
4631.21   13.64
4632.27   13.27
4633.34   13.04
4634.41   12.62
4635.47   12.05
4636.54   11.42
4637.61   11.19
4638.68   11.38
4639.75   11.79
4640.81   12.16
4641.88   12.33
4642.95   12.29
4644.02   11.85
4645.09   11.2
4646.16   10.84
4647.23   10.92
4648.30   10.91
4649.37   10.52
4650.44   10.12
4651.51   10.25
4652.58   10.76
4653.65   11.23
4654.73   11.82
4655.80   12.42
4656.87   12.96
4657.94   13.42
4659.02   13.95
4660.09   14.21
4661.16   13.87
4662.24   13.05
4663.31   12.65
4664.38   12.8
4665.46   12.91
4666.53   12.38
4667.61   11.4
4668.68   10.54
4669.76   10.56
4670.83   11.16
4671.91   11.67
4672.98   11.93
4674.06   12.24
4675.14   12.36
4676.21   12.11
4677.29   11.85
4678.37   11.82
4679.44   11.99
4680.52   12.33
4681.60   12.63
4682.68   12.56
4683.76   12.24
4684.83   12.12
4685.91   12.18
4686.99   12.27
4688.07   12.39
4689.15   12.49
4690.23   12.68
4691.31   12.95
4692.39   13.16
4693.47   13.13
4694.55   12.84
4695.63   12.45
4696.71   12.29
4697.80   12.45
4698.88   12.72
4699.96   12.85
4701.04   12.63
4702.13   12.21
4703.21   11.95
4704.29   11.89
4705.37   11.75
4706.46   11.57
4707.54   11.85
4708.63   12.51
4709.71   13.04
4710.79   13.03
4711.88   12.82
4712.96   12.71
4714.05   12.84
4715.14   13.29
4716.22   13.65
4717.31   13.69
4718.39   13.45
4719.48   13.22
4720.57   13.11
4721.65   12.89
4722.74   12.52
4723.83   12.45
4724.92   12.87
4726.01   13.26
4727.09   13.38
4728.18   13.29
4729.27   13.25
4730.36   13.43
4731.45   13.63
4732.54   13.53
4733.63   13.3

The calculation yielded 114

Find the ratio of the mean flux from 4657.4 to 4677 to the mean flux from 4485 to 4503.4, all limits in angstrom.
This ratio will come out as 0.99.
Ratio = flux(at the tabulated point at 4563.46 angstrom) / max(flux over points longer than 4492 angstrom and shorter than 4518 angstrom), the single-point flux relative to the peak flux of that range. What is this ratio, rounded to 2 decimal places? 0.70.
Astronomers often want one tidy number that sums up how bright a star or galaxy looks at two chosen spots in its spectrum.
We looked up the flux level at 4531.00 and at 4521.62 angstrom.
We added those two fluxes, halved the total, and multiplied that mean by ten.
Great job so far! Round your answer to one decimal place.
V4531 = 127.5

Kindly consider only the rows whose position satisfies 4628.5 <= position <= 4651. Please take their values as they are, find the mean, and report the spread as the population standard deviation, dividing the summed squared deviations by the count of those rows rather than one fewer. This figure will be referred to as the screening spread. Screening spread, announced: 1.1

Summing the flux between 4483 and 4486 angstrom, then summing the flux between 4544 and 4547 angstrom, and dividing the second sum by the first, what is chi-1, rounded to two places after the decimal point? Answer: 1.01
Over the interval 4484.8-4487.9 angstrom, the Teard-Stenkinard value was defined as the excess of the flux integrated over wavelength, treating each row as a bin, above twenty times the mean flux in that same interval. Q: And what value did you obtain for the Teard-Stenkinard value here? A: -224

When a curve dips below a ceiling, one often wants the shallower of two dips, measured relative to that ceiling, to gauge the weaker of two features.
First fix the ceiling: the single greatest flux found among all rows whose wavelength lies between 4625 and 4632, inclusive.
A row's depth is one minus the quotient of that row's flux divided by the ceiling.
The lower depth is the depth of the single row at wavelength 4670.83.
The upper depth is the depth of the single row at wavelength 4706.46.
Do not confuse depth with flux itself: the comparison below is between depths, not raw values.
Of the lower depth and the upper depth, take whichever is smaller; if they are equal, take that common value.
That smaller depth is 0.22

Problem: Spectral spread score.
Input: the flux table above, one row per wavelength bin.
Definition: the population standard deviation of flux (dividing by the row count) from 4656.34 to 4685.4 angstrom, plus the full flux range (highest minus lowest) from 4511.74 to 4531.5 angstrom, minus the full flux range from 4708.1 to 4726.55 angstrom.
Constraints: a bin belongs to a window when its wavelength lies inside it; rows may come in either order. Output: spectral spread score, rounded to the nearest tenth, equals 2.7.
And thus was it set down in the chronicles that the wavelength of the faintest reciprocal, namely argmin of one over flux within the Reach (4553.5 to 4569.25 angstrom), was 4559.26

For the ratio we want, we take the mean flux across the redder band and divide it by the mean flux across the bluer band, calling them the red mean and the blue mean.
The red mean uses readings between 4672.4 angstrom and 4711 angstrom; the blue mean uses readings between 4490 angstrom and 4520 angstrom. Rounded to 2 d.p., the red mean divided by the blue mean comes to 0.95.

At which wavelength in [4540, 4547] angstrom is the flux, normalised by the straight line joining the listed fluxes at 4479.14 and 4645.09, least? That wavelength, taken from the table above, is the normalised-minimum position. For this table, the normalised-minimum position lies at 4540.40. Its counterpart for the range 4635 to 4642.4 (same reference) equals 4637.61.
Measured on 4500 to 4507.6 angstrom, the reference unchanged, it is 4500.85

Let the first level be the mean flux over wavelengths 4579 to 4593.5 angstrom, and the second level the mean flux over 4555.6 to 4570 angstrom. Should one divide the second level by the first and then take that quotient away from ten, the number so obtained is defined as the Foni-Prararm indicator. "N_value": 9.02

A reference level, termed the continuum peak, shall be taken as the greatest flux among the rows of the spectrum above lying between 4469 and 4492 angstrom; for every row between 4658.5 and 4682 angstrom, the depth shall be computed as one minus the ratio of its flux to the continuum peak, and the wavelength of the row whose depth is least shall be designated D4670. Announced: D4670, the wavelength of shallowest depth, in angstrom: 4660.09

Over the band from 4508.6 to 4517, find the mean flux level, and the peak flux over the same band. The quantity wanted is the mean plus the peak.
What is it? 27.5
